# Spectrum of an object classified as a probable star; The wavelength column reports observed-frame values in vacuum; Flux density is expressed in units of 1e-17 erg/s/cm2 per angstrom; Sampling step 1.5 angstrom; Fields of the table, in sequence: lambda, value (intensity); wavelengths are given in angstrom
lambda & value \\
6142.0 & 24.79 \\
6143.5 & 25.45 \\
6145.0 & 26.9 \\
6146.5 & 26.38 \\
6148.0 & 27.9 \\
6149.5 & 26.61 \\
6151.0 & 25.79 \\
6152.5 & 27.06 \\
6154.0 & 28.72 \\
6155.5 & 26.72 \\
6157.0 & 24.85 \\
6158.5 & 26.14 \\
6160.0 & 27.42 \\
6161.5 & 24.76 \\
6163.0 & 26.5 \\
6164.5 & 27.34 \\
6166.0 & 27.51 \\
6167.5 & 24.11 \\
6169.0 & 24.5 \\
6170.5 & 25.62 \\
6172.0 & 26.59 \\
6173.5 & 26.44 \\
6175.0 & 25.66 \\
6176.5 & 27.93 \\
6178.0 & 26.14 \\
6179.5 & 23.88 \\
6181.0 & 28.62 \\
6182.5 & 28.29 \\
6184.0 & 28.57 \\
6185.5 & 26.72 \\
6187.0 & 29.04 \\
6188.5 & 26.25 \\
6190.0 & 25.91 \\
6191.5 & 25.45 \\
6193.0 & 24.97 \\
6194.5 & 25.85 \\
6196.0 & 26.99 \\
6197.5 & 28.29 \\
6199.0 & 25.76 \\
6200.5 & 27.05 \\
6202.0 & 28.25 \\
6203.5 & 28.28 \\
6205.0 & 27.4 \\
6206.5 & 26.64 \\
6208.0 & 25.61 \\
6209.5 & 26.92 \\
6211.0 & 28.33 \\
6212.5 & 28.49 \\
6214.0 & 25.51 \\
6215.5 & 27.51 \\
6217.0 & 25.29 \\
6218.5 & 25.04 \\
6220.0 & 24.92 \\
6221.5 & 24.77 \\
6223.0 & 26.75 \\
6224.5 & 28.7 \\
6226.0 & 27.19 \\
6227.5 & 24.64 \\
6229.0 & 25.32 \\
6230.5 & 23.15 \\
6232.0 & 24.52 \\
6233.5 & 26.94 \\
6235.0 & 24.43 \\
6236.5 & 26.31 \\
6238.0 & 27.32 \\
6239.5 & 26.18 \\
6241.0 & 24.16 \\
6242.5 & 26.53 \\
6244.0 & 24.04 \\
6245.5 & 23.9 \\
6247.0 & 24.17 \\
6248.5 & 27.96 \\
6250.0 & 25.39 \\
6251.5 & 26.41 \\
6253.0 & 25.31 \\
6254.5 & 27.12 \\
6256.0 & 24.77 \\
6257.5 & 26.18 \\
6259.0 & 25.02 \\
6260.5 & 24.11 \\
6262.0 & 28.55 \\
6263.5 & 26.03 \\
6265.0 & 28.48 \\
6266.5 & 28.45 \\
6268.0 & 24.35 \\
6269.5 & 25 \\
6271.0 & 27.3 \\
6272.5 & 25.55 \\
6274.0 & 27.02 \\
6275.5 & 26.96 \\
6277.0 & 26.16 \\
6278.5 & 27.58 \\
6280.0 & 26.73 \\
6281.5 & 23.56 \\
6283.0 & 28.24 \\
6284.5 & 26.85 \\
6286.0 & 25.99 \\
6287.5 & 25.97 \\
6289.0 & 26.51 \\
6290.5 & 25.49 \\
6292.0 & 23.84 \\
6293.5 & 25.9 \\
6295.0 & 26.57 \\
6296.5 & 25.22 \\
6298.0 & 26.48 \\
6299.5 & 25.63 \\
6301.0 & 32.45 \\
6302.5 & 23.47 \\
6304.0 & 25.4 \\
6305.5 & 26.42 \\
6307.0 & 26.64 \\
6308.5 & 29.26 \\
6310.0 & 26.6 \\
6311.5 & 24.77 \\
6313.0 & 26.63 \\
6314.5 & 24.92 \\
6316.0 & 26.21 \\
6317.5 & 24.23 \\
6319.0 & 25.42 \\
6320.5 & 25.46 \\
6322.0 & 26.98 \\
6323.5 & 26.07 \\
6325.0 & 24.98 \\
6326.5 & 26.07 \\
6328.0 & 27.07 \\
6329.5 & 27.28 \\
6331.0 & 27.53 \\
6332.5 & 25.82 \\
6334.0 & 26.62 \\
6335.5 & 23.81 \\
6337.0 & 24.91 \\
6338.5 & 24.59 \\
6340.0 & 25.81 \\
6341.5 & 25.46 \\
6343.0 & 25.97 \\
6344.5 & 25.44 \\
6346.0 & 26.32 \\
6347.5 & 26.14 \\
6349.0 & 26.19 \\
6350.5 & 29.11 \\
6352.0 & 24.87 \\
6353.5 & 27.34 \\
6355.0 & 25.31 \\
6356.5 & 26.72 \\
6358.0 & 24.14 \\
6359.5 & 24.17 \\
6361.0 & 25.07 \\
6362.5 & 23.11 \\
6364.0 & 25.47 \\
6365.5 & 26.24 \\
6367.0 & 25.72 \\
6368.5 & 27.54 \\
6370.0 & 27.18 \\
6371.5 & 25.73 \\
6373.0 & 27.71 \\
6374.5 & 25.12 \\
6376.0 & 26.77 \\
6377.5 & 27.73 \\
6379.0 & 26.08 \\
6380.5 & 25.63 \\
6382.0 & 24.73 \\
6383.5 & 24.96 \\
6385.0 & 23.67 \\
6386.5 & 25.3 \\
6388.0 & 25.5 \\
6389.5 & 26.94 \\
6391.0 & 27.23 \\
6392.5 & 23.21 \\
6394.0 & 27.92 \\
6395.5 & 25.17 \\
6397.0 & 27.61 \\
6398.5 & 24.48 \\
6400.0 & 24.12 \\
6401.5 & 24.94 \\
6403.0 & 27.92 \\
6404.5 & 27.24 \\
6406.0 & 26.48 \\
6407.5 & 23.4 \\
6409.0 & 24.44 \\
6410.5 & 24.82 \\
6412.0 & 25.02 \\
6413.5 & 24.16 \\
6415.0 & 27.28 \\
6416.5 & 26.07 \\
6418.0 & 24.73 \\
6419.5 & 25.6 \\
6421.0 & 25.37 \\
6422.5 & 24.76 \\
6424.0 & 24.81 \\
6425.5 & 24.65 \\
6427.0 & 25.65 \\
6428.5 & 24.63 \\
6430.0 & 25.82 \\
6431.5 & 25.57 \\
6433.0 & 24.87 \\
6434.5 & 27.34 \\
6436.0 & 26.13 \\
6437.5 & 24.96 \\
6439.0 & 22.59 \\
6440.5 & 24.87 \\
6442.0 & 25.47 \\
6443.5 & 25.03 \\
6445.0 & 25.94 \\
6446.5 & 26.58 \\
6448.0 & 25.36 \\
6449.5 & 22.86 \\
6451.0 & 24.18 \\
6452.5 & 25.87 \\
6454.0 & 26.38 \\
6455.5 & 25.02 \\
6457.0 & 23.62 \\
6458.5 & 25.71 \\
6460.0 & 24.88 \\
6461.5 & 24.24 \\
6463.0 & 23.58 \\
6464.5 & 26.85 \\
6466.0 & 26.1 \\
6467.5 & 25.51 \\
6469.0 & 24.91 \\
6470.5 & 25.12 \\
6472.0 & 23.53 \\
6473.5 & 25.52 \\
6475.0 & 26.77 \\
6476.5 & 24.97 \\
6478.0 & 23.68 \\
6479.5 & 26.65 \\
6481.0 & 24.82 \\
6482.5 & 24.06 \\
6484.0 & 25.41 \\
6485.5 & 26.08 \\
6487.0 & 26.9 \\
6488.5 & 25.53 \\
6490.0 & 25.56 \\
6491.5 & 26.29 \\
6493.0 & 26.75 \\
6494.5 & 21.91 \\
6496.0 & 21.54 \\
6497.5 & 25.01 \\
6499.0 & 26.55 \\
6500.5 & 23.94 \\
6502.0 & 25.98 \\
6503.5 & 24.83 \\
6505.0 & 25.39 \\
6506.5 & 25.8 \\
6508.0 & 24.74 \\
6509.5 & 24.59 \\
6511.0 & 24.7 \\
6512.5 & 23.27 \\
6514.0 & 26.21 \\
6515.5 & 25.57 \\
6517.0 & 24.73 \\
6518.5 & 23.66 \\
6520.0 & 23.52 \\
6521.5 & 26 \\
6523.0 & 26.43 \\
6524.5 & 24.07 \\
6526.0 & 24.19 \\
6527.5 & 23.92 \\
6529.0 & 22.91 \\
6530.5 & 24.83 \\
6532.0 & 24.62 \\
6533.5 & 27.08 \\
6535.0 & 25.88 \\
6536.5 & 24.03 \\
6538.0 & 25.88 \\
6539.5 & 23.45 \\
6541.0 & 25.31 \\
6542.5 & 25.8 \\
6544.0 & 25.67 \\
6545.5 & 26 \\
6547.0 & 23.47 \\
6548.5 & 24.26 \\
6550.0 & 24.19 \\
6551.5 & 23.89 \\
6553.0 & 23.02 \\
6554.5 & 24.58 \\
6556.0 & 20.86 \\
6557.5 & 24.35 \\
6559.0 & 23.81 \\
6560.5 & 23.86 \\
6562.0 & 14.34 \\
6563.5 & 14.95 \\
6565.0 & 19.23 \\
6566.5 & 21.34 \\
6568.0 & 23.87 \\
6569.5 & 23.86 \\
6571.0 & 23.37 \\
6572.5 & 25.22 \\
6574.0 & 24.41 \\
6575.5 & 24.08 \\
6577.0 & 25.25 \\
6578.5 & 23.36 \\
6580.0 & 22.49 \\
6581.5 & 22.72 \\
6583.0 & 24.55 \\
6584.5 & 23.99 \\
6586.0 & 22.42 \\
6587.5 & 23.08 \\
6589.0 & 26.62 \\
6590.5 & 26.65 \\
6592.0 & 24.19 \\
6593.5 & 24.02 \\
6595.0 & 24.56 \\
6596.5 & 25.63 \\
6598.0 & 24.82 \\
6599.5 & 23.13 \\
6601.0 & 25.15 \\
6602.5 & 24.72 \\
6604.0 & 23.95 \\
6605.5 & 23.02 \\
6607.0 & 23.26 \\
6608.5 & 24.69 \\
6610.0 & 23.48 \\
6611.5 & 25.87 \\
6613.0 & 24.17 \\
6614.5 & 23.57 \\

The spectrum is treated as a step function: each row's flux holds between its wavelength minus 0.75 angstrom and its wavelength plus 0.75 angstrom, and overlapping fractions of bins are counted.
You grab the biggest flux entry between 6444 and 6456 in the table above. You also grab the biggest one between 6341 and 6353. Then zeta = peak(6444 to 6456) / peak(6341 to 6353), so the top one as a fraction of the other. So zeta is 0.91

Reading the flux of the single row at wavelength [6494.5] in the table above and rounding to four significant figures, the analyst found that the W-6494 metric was 21.91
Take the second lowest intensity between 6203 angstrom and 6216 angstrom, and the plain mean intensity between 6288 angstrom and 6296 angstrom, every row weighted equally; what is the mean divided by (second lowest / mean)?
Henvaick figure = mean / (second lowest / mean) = 25.7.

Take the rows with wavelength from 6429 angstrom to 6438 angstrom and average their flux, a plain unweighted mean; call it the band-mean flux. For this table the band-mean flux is 25.8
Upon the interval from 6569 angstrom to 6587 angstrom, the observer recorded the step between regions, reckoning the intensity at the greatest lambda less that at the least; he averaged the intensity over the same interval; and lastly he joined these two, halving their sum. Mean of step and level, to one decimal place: 11.2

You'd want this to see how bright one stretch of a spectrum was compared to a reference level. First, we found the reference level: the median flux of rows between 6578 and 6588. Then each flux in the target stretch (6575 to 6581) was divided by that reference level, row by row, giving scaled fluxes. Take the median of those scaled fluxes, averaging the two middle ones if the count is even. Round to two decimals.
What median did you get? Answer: 1.03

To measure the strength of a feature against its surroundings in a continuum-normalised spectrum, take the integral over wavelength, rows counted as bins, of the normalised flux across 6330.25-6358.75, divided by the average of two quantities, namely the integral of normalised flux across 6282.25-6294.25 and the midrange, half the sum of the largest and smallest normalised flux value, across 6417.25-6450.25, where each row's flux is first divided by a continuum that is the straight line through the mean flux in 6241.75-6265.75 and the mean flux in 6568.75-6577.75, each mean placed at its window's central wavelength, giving 4.4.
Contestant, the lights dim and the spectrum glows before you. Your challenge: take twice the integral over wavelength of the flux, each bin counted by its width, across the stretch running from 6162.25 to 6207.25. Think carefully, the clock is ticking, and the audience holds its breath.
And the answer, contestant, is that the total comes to 2402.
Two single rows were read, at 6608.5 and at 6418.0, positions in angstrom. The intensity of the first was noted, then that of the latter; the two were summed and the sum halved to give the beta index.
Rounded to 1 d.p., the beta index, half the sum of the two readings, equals 24.7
